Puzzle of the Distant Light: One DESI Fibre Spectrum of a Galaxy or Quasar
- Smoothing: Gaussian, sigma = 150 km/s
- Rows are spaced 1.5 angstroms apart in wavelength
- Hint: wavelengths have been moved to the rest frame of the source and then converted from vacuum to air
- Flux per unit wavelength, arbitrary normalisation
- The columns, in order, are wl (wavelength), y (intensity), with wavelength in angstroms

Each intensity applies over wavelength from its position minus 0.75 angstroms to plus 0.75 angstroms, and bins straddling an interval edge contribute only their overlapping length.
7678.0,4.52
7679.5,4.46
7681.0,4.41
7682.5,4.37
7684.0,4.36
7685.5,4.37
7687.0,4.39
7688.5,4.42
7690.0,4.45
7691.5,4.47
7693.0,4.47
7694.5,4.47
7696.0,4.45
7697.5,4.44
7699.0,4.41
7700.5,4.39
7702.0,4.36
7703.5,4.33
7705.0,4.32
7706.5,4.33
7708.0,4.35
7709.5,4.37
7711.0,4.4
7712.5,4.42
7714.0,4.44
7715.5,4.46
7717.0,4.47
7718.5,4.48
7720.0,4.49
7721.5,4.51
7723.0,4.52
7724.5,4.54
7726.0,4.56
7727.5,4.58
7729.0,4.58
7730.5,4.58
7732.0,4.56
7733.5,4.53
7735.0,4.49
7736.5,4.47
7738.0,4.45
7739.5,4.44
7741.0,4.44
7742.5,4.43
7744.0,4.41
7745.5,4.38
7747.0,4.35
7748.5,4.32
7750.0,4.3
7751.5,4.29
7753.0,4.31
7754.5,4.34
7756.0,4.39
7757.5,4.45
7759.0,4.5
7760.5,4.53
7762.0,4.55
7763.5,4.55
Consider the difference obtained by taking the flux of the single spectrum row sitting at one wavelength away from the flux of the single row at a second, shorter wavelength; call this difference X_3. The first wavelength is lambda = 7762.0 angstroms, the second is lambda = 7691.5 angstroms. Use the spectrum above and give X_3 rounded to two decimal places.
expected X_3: -0.08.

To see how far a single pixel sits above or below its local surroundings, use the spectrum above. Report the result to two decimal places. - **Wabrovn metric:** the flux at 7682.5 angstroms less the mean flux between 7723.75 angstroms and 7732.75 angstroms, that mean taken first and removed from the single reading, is -0.20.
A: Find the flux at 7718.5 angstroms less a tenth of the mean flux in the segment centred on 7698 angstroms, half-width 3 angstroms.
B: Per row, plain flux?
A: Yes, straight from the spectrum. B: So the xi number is 4.04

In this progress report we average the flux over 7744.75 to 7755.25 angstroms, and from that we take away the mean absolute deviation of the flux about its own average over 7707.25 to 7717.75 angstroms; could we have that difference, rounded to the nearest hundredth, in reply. 4.29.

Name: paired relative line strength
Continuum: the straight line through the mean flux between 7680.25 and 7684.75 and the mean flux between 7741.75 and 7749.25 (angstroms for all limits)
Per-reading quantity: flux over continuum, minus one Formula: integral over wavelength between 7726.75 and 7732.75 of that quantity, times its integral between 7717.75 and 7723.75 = 0.045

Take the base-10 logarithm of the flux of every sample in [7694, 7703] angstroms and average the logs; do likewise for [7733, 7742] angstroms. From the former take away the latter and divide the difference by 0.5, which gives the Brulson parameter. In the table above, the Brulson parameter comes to -0.010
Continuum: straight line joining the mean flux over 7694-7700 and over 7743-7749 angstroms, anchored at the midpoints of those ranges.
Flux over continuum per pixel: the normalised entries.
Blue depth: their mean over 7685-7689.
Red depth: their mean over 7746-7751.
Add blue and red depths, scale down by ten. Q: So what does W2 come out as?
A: 0.1977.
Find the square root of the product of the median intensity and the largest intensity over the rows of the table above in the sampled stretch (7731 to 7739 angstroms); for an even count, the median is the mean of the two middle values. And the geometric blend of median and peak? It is 4.52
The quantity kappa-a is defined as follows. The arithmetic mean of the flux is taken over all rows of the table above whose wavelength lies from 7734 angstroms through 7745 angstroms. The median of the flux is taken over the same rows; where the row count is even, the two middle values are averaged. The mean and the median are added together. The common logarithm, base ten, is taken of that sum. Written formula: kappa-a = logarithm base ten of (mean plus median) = 0.949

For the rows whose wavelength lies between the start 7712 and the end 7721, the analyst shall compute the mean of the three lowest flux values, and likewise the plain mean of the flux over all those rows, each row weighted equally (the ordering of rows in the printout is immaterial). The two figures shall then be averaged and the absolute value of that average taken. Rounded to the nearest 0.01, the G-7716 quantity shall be 4.45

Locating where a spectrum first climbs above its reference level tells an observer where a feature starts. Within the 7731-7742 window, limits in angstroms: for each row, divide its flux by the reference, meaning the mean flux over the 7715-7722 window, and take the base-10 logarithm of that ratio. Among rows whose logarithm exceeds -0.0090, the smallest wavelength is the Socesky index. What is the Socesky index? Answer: 7732.0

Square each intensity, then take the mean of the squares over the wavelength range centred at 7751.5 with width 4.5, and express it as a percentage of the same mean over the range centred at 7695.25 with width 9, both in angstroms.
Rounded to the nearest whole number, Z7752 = 93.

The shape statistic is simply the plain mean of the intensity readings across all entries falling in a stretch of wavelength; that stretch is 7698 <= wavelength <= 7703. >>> 4.39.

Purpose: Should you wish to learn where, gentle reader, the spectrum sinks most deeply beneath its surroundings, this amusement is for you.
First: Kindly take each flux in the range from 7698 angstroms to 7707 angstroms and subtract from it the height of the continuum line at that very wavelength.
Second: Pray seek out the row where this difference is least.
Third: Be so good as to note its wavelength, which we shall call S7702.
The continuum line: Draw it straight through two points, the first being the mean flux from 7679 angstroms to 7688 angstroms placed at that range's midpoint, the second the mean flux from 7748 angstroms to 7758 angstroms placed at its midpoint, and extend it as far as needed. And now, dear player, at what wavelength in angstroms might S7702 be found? 7705.0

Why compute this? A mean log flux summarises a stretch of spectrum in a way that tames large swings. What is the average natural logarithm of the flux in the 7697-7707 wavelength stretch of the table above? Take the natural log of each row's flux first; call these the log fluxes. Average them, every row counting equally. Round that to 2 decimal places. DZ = 1.47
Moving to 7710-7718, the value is 1.49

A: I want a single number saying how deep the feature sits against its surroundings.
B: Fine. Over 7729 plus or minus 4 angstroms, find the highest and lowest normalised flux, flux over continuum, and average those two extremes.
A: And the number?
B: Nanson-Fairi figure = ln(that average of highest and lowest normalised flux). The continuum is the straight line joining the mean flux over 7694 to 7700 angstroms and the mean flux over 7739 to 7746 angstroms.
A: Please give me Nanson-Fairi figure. 0.03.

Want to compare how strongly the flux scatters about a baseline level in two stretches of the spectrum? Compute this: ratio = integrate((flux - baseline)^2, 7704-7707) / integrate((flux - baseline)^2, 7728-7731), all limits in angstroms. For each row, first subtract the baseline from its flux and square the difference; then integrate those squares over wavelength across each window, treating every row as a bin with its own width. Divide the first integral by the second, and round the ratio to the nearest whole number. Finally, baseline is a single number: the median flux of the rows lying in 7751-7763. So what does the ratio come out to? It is 0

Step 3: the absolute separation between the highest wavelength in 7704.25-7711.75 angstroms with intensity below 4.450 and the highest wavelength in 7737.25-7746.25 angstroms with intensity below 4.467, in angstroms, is 34.5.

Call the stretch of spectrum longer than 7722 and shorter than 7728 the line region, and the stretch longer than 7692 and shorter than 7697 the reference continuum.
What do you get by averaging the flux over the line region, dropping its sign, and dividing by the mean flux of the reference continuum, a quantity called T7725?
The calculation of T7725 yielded 1.019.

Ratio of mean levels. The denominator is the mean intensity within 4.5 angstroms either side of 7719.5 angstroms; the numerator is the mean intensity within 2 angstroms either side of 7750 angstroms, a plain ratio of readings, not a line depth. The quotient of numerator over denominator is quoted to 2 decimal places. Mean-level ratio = 0.96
